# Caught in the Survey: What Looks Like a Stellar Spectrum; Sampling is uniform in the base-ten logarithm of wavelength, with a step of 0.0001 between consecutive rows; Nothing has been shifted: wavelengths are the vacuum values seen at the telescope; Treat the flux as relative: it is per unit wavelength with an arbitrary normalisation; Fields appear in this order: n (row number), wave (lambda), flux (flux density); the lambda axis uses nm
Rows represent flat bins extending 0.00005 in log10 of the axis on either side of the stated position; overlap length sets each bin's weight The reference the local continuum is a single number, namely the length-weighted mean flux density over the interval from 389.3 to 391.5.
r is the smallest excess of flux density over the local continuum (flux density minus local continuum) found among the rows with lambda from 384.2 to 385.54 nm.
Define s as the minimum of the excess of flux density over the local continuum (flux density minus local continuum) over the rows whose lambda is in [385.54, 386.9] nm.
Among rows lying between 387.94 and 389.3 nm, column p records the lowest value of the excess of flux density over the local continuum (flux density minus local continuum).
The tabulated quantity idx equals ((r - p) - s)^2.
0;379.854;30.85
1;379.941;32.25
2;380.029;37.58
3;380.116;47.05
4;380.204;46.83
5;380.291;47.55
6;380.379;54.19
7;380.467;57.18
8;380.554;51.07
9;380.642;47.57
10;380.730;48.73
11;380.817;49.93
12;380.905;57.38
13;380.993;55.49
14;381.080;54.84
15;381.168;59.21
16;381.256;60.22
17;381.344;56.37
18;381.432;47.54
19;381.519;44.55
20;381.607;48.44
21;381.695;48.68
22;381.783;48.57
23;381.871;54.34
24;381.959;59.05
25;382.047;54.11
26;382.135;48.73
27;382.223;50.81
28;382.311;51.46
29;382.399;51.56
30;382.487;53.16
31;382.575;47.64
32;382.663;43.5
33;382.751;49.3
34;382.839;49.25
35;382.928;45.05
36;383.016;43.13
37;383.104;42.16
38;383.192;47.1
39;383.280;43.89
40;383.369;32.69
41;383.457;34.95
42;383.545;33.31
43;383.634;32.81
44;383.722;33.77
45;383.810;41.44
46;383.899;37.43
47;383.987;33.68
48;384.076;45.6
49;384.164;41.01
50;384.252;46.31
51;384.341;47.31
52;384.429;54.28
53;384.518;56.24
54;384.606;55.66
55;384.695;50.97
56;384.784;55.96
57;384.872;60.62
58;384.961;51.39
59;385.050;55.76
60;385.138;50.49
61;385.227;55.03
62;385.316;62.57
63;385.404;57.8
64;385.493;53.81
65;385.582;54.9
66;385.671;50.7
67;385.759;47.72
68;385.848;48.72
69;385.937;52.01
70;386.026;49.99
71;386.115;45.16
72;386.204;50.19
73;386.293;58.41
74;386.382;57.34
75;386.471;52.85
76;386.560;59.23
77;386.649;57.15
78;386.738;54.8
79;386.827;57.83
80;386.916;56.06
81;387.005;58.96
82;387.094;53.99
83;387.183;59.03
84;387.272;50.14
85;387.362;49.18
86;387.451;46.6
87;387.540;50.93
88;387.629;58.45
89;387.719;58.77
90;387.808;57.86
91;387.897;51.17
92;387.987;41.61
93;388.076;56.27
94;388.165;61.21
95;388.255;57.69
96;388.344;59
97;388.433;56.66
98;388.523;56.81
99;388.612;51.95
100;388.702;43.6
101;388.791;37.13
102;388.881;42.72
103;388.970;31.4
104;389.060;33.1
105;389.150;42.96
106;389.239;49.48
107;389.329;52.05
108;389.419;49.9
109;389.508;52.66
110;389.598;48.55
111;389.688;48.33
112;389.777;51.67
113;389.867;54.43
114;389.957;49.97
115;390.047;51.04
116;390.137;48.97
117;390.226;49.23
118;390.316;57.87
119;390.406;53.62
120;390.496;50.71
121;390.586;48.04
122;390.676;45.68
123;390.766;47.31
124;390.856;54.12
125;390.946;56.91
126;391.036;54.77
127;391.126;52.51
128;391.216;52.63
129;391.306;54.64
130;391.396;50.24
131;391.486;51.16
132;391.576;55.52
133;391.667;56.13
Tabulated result 451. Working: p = -20.1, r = -5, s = -6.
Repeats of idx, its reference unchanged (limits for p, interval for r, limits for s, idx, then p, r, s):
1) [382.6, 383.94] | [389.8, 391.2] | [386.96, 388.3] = 523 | -18.8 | -6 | -10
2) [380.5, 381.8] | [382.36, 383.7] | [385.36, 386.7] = 31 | -6.9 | -19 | -6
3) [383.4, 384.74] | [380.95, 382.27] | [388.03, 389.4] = 1013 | -18.7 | -7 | -20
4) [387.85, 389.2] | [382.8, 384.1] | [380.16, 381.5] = 35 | -20.1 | -19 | -5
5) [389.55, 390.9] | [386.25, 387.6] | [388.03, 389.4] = 442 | -5.8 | -5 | -20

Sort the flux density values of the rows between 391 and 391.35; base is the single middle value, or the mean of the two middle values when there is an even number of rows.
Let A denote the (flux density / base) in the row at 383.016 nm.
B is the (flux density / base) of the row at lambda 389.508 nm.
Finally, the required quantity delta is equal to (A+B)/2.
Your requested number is 0.89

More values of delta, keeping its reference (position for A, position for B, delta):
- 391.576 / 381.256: 1.08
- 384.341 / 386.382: 0.98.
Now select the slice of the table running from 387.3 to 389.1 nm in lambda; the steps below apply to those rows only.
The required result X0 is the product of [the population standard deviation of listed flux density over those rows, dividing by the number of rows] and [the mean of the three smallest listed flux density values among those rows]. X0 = 302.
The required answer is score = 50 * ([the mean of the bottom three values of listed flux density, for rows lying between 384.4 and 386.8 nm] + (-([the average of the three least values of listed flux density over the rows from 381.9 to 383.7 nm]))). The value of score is 713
